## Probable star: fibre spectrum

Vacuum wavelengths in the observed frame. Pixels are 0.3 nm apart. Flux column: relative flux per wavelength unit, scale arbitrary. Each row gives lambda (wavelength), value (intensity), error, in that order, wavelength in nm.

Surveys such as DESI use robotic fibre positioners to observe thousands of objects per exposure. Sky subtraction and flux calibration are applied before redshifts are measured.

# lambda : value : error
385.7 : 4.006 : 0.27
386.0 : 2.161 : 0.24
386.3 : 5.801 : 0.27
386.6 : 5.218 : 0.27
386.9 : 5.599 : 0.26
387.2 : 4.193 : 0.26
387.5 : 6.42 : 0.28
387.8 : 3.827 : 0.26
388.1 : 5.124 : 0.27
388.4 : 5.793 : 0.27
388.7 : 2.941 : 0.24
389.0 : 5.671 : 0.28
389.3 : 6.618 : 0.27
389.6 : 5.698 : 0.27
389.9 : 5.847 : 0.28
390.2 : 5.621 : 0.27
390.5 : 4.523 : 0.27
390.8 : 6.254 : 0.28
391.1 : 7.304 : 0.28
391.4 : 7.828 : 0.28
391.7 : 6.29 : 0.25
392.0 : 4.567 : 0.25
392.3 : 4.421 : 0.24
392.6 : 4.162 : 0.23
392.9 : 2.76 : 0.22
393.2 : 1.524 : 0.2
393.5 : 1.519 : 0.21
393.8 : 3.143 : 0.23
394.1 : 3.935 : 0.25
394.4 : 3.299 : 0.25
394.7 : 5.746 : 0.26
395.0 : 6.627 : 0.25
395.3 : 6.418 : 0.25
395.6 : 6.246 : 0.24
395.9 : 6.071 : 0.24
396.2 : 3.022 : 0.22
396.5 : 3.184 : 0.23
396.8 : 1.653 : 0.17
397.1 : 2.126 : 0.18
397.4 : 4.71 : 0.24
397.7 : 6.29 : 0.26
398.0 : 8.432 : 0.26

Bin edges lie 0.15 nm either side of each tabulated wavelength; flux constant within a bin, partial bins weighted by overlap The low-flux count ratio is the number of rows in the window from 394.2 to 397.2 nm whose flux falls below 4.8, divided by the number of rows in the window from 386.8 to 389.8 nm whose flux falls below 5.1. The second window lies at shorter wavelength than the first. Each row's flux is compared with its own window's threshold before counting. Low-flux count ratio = 1.7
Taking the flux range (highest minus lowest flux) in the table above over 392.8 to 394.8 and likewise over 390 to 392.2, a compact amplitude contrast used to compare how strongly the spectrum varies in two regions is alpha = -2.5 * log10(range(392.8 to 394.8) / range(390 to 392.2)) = -0.27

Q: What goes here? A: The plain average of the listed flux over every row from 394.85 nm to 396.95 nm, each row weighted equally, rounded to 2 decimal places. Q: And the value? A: 4.75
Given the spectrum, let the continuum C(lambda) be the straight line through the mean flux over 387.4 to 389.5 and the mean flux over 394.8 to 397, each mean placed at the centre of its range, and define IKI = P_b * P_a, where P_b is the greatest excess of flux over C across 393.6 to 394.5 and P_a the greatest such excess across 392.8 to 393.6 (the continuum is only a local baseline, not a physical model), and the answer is 2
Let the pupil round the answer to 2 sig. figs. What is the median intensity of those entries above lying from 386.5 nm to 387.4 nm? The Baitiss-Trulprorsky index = 5.2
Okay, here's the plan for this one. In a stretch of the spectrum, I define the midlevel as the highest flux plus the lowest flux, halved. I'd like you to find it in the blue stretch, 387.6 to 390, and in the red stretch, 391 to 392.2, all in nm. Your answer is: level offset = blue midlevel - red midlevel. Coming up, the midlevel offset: -1.4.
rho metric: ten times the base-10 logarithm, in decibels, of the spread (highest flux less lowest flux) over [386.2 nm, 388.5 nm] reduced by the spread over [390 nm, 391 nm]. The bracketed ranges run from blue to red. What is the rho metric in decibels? -0.6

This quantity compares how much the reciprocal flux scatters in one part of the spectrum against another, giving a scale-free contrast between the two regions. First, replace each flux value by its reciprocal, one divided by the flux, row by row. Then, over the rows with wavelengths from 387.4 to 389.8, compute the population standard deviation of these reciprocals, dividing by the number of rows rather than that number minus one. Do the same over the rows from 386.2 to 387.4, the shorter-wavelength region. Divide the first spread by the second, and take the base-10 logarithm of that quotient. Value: 0.37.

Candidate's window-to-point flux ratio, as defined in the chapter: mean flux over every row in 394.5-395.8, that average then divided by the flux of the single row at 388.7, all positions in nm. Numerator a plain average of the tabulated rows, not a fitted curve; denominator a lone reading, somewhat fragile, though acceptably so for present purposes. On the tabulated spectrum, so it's 2.1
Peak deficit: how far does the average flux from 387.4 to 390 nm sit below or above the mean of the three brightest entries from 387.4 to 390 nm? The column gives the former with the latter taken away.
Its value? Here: -1.0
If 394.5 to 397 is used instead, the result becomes -1.6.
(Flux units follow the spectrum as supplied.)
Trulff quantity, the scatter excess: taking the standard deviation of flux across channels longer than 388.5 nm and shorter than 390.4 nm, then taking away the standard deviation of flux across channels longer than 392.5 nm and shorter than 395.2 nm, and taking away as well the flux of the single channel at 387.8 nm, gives -4.3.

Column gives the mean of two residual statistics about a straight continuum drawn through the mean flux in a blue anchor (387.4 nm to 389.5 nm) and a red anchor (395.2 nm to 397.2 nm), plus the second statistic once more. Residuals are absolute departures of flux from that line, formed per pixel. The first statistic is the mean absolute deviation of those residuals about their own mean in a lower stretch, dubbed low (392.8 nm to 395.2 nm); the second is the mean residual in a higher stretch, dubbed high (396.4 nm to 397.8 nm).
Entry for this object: 2.8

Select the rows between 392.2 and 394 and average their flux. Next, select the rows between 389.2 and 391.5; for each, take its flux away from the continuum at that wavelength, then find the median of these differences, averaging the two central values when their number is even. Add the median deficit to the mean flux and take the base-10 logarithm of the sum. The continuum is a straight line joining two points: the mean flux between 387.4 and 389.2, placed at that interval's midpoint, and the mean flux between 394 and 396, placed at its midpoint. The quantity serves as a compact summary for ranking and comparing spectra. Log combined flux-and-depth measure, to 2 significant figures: 0.30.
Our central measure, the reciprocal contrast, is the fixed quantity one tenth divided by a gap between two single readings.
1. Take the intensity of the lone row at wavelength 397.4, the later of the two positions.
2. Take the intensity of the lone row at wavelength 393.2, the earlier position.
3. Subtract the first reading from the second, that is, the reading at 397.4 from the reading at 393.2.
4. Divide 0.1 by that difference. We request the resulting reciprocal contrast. -0.031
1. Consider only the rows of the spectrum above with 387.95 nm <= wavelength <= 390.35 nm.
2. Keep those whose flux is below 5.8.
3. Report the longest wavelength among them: 390.2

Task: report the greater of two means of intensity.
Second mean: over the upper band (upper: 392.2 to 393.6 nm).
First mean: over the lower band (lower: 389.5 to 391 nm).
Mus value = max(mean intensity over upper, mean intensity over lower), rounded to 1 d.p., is 5.6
